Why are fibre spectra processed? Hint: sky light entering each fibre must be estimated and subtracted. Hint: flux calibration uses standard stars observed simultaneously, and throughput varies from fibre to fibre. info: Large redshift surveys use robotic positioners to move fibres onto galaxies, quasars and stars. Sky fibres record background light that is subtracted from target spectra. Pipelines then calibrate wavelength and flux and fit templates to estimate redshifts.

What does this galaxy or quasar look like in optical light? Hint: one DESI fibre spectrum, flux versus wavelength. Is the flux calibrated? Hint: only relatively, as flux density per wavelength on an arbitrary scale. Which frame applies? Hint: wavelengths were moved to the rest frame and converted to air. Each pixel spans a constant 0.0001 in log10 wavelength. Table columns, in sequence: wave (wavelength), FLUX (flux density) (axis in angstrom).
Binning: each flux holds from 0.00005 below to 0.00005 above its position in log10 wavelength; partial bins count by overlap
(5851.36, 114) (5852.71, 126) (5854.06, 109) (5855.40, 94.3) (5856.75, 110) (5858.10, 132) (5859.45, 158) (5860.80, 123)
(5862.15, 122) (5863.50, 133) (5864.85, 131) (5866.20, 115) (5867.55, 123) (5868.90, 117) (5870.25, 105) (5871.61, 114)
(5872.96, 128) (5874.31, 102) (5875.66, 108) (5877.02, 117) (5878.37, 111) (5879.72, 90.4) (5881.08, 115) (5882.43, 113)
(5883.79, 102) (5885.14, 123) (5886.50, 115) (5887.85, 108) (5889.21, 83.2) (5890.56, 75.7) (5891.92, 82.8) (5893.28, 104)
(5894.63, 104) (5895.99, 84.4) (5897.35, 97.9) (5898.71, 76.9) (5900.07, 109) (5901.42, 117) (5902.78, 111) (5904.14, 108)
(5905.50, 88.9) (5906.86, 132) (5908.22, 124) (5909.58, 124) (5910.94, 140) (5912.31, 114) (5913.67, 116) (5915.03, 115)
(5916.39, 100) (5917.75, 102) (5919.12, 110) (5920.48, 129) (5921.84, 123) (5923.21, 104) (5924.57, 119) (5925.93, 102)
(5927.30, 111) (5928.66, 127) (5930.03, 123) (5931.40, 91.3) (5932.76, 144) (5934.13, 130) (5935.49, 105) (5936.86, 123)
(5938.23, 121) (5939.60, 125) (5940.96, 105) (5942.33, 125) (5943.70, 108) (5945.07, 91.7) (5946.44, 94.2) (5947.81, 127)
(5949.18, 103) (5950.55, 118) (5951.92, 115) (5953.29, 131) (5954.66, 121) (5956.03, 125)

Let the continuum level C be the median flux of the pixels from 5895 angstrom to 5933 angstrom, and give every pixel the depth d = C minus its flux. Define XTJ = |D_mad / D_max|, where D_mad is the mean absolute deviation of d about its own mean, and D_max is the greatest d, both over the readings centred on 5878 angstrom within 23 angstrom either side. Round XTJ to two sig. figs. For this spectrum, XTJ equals 0.36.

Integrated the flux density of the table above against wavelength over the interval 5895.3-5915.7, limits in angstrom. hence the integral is 2255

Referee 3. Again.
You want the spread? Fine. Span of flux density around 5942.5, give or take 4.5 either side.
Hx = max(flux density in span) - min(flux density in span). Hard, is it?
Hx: 33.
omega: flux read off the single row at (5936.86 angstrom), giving 123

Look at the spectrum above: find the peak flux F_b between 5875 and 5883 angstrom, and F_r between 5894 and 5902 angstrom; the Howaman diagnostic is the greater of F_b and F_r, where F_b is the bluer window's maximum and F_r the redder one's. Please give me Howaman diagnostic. 117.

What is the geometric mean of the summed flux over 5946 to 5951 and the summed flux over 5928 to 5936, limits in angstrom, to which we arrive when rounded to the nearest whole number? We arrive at 564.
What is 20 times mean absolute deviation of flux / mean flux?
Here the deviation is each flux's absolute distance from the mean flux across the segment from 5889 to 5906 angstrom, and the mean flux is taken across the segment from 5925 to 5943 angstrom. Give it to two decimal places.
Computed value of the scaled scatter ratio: 2.13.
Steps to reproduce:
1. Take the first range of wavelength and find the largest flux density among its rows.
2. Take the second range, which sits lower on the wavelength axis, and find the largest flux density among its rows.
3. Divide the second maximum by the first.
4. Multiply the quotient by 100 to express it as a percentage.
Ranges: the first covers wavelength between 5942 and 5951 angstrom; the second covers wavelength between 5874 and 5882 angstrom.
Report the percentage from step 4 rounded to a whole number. 92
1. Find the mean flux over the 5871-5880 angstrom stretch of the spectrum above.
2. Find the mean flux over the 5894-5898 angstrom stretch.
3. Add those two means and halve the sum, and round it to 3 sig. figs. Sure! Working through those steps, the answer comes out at 103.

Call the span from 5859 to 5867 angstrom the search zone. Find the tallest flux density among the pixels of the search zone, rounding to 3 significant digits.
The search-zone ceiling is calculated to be 158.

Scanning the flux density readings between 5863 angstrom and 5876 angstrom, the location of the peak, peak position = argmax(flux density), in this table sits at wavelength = 5863.50 angstrom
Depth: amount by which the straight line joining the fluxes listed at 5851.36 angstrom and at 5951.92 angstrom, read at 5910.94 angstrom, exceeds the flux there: -25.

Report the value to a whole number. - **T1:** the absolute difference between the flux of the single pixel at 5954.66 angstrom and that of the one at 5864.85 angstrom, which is 10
